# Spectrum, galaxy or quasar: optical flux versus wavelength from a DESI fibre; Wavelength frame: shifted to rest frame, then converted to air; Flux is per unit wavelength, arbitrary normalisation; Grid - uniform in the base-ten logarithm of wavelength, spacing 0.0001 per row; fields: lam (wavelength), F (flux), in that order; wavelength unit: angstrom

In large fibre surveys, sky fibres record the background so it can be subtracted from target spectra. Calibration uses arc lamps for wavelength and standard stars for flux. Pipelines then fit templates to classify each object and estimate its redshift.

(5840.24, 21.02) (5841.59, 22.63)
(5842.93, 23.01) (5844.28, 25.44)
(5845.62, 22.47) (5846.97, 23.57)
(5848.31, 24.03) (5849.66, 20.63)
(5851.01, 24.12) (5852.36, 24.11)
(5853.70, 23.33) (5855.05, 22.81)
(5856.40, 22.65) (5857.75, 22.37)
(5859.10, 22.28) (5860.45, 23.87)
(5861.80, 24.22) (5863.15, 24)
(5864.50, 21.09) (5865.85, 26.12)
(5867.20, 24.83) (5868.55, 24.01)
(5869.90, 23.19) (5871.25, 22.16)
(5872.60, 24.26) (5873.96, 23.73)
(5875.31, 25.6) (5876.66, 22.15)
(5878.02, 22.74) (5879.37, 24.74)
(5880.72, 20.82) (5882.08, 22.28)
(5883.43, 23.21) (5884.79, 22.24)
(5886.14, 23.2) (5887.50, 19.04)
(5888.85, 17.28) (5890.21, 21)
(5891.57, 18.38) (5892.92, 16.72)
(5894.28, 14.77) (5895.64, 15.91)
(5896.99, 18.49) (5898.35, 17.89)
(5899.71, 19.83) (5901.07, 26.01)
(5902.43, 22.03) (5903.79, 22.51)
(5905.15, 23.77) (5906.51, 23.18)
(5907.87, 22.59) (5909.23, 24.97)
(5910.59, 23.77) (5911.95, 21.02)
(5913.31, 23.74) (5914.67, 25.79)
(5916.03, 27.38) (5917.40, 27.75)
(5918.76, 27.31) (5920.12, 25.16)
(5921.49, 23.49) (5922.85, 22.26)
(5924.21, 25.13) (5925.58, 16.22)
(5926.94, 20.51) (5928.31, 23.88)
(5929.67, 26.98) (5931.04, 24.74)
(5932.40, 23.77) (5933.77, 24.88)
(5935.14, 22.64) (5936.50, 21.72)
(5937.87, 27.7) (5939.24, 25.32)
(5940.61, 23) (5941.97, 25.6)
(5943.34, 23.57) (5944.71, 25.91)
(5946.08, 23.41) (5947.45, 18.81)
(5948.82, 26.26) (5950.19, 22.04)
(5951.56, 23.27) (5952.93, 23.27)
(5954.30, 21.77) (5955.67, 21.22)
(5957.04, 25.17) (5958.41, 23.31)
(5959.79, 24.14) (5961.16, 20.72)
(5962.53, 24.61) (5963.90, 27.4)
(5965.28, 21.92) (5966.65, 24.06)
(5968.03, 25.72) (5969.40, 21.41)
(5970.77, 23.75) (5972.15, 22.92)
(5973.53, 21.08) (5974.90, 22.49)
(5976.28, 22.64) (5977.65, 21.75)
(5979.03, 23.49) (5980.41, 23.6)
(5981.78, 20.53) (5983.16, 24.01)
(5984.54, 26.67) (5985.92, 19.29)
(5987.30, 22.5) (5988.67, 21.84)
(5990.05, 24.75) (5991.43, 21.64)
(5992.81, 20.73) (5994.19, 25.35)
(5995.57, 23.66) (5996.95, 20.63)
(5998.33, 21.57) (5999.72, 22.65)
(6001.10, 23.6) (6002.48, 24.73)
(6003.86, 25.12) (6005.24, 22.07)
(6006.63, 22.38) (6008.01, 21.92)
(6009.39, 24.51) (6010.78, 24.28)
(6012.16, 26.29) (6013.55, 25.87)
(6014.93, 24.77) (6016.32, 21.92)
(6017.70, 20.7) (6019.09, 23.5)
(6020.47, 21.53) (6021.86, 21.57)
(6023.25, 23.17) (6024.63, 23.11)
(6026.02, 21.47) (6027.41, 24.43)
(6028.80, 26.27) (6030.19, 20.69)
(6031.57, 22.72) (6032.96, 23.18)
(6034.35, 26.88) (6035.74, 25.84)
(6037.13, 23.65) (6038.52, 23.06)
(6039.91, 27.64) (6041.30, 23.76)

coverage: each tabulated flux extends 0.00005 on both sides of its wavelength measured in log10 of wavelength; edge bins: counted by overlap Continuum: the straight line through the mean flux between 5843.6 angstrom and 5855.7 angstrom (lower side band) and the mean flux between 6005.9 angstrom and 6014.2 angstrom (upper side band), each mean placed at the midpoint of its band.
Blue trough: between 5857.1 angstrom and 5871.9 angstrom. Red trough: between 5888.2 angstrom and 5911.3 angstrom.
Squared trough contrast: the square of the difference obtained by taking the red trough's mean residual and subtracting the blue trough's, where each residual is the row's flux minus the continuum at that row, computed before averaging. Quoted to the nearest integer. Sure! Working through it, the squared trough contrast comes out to 10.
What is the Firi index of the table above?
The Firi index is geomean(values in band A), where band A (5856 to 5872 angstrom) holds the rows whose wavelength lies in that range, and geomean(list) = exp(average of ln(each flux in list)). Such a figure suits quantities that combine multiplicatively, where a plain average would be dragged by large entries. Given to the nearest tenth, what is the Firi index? 23.4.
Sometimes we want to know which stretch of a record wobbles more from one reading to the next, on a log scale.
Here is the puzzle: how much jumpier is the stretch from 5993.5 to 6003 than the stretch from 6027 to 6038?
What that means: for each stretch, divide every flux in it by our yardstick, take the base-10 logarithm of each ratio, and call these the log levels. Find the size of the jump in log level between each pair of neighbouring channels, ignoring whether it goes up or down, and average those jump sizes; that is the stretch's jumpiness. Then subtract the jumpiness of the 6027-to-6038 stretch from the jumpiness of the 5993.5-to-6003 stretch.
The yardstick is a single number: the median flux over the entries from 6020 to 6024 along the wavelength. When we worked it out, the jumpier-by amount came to -0.015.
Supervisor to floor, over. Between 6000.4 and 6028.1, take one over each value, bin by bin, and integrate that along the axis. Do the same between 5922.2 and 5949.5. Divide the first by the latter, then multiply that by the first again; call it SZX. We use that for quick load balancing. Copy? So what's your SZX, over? 1.21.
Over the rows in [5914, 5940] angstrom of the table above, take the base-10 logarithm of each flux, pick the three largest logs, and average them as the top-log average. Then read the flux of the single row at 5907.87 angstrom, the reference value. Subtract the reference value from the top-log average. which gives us -21.1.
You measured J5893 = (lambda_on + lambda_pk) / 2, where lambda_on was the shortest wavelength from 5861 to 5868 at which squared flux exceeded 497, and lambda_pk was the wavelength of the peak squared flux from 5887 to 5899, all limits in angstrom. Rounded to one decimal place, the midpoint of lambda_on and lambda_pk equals 5876.0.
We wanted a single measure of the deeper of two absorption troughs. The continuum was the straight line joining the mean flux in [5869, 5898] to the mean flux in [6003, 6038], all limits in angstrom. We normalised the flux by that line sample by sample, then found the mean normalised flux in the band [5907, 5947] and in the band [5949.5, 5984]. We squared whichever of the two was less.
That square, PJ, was 1.05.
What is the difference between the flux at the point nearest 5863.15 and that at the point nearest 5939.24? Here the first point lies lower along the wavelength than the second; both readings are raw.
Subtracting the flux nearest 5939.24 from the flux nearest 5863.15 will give -1.3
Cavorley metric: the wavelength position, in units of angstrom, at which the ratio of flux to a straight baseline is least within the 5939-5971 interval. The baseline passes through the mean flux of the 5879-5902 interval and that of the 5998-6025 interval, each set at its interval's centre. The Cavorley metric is 5947.45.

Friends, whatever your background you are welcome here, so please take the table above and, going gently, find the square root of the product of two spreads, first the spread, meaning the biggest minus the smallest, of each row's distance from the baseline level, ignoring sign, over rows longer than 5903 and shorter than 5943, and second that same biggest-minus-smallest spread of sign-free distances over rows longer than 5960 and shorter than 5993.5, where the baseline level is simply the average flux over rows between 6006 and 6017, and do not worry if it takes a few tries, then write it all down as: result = 6.0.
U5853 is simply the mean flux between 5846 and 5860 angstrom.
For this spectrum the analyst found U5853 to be 23.0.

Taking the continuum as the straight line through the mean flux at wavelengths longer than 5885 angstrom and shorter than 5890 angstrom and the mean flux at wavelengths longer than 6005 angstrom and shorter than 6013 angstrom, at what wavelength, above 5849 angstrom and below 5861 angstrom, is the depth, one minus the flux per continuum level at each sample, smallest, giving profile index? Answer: 5851.01 angstrom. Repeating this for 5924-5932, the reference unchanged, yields 5929.67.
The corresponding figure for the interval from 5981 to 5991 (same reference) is 5984.54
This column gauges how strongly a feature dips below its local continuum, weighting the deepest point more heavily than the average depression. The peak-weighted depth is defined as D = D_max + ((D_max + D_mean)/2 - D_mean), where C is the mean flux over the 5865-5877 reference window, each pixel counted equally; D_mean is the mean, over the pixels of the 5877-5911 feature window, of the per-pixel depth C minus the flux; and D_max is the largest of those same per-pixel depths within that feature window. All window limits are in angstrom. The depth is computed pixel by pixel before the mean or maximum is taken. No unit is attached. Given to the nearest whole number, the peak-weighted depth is 12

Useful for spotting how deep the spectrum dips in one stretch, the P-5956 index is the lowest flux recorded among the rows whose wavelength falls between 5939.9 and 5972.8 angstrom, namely 18.81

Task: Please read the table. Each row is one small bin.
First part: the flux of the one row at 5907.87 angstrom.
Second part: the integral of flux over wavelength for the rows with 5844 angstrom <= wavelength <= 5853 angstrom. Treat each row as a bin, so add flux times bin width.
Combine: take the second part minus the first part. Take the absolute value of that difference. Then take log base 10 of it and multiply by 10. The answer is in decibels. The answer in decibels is 23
